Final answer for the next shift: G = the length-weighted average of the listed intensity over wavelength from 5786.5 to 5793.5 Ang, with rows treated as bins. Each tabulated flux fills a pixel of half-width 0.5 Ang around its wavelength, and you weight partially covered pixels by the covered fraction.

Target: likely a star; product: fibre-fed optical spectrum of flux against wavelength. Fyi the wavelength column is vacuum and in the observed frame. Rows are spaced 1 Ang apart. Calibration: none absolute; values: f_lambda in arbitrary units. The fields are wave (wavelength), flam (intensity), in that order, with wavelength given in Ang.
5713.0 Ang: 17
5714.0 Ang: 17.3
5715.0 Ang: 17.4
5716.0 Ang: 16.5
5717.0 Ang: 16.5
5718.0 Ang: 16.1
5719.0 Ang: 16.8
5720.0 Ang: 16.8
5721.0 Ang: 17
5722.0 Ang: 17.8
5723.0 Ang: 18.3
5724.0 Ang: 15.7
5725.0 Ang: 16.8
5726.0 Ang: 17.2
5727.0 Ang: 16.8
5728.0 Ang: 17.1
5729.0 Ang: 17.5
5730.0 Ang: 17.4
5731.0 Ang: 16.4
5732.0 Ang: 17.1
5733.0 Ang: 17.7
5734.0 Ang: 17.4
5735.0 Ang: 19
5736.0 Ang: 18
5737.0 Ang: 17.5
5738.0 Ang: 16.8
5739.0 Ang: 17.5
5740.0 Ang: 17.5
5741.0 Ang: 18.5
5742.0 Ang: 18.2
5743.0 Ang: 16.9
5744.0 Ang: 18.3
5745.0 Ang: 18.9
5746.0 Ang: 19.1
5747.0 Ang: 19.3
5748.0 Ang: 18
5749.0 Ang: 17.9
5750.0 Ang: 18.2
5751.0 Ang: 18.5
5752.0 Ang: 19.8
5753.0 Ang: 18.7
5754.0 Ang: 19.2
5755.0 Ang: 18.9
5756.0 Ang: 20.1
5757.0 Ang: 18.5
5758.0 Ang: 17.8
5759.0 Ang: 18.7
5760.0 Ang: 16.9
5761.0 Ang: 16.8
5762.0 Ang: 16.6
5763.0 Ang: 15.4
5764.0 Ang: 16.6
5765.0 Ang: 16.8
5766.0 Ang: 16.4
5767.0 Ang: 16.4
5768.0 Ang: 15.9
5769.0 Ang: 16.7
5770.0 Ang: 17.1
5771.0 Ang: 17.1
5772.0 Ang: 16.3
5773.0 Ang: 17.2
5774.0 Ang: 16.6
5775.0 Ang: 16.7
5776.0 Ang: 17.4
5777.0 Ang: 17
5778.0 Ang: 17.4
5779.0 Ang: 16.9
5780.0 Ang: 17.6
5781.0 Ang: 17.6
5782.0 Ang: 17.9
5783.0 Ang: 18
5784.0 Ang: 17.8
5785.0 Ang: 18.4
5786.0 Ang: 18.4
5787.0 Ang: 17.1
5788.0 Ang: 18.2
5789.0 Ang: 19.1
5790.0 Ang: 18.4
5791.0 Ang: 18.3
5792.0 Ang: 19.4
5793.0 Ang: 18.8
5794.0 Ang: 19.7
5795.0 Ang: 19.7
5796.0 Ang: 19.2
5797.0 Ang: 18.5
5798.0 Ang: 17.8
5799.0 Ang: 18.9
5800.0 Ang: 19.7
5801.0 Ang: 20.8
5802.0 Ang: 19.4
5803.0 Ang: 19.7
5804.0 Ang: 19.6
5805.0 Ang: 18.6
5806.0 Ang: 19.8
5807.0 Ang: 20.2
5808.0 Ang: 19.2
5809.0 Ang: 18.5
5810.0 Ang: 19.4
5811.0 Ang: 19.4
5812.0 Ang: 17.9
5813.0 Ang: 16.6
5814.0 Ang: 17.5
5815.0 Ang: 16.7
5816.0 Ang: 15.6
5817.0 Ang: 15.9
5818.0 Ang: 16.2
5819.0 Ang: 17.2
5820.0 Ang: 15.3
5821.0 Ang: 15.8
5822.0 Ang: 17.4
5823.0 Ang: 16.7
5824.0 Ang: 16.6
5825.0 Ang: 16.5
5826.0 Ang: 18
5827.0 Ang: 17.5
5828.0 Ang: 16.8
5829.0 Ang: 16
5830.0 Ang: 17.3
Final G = 18.5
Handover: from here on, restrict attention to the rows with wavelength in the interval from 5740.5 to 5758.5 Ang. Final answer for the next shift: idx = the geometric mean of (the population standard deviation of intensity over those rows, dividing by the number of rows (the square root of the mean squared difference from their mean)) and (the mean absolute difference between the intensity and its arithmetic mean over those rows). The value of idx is 0.653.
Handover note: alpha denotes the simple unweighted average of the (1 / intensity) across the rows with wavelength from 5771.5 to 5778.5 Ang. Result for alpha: 0.059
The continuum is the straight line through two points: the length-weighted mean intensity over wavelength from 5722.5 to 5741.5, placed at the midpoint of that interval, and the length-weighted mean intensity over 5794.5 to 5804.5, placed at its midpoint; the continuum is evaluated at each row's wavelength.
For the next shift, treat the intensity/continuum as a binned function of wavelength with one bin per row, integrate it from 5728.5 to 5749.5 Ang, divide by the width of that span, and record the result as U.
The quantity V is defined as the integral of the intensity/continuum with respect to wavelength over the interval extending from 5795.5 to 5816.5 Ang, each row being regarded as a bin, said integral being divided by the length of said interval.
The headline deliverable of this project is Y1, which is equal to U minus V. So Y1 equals 0.056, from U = 1.02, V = 0.96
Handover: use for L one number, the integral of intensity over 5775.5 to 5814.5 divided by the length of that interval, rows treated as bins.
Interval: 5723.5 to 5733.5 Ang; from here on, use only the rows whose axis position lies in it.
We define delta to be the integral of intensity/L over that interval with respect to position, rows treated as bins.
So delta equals 9.1 Ang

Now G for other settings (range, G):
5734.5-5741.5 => 17.8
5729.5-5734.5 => 17.2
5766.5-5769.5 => 16.3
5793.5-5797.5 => 19.3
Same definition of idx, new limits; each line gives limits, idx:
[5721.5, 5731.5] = 0.612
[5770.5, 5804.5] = 1.006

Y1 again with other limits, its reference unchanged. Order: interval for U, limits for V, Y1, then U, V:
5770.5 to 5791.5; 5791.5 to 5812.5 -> -0.056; 0.94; 0.99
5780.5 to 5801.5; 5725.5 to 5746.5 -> -0.032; 0.98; 1.01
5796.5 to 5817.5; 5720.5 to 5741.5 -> -0.052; 0.95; 1.00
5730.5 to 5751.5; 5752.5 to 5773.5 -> 0.068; 1.02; 0.95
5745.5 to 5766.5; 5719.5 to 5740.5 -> -0.002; 1.00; 1.00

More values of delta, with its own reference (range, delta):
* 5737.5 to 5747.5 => 9.8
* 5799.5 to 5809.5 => 10.5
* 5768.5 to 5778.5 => 9.1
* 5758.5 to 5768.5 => 9.0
